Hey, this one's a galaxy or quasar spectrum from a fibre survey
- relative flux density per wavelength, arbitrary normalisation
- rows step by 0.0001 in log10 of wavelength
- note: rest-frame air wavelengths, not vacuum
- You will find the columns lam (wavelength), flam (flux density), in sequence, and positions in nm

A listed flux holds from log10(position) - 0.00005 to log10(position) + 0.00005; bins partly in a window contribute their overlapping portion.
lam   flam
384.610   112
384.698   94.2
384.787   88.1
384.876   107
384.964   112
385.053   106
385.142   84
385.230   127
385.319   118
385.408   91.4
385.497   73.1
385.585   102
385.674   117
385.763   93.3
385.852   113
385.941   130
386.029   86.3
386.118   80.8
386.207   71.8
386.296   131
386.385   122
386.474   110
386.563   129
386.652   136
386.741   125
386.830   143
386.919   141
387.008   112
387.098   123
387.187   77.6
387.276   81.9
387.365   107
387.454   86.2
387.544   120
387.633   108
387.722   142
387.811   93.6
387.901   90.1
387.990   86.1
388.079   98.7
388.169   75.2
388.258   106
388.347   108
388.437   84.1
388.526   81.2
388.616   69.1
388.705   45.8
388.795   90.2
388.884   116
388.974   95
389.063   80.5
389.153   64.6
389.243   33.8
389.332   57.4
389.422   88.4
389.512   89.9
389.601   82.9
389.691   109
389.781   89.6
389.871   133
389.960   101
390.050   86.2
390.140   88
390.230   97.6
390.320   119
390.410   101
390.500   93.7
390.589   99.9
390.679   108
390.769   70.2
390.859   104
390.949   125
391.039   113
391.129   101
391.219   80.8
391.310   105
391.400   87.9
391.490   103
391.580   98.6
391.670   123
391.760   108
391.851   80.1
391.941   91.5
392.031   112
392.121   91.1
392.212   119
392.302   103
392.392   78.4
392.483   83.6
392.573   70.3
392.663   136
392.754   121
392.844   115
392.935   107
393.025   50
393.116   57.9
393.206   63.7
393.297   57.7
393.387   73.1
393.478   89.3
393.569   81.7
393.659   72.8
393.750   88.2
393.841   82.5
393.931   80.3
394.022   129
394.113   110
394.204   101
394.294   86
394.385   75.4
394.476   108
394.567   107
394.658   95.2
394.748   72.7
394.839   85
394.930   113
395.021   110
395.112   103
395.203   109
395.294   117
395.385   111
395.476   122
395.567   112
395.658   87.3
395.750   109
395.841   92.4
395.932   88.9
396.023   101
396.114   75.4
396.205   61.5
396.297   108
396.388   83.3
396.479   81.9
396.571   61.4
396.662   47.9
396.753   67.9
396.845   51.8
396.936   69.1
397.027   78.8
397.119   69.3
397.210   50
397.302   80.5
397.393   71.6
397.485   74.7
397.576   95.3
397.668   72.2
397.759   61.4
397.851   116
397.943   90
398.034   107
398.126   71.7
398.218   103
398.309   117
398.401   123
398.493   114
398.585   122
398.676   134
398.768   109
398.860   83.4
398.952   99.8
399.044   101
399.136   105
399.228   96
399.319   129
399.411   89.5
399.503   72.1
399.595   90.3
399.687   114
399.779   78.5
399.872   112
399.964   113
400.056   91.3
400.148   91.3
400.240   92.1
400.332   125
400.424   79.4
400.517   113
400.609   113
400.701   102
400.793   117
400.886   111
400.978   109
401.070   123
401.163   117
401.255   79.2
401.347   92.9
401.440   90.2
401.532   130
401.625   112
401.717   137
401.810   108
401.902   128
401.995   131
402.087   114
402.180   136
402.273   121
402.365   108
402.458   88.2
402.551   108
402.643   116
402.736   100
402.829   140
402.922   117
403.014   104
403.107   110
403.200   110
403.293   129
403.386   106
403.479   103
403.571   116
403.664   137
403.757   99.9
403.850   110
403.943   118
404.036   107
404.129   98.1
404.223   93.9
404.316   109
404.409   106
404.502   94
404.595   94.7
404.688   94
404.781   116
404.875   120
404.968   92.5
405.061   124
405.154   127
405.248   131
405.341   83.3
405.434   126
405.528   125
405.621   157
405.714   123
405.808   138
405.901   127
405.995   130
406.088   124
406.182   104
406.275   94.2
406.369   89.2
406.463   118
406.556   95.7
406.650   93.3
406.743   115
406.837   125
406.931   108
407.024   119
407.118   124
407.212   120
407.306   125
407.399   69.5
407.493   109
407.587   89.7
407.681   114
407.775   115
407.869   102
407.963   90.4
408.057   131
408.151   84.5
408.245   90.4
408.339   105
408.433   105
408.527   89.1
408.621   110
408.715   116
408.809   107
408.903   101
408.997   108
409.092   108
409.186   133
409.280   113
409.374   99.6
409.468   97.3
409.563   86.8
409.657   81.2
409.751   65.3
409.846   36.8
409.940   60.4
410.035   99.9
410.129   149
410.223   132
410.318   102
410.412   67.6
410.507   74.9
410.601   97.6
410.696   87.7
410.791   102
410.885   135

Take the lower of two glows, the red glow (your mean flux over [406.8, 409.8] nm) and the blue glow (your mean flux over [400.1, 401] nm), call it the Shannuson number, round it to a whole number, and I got 104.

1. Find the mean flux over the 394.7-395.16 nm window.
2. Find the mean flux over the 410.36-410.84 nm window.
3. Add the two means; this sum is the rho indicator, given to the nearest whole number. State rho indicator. 183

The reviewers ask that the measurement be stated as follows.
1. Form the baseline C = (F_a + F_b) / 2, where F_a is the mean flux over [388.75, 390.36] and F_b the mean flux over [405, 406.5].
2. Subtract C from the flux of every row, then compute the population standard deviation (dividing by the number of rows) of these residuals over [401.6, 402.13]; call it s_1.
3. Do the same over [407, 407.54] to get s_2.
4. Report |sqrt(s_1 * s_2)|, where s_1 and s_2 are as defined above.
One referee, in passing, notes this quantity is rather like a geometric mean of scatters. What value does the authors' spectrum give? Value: 14.4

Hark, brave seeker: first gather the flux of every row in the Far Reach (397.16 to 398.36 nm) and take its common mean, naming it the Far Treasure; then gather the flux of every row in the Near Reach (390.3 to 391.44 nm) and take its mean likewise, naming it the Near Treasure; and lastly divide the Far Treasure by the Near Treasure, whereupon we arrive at 0.85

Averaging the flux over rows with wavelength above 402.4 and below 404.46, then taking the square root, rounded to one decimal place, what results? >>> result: 10.5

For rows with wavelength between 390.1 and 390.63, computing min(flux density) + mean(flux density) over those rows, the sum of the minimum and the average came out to 188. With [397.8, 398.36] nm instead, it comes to 172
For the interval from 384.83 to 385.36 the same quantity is 193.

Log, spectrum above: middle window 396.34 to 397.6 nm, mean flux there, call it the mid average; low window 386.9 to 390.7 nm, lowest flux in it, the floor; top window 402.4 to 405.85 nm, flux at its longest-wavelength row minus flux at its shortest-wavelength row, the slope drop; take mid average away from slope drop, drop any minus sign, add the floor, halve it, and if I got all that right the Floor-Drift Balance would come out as 27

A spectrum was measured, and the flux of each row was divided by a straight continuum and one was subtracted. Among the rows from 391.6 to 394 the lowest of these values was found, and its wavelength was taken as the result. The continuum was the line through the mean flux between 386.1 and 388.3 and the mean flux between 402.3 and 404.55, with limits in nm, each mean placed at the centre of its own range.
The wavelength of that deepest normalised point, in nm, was 393.025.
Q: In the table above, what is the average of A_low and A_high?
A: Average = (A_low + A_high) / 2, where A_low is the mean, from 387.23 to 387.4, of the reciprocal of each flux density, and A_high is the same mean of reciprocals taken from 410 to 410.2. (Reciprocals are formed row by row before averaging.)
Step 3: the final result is 0.0096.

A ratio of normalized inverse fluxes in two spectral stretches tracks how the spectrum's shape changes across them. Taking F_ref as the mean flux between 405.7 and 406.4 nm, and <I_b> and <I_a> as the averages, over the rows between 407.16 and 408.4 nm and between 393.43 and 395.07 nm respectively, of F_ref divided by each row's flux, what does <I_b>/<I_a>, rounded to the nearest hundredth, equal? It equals 0.91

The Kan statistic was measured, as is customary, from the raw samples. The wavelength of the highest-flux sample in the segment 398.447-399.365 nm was 398.676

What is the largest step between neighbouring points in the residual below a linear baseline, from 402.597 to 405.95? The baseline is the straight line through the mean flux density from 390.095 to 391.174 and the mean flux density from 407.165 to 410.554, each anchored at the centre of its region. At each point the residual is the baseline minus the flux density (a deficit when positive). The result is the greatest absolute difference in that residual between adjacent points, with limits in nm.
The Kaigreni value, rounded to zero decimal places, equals 48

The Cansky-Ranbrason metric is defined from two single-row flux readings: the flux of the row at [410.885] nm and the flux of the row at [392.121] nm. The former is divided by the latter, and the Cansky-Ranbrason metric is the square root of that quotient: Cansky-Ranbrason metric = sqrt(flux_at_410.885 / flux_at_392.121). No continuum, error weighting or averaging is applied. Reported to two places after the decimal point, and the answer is 1.22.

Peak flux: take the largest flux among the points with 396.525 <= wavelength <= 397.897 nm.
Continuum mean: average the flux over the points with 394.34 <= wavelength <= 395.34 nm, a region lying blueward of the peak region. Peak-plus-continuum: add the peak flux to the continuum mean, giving 216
